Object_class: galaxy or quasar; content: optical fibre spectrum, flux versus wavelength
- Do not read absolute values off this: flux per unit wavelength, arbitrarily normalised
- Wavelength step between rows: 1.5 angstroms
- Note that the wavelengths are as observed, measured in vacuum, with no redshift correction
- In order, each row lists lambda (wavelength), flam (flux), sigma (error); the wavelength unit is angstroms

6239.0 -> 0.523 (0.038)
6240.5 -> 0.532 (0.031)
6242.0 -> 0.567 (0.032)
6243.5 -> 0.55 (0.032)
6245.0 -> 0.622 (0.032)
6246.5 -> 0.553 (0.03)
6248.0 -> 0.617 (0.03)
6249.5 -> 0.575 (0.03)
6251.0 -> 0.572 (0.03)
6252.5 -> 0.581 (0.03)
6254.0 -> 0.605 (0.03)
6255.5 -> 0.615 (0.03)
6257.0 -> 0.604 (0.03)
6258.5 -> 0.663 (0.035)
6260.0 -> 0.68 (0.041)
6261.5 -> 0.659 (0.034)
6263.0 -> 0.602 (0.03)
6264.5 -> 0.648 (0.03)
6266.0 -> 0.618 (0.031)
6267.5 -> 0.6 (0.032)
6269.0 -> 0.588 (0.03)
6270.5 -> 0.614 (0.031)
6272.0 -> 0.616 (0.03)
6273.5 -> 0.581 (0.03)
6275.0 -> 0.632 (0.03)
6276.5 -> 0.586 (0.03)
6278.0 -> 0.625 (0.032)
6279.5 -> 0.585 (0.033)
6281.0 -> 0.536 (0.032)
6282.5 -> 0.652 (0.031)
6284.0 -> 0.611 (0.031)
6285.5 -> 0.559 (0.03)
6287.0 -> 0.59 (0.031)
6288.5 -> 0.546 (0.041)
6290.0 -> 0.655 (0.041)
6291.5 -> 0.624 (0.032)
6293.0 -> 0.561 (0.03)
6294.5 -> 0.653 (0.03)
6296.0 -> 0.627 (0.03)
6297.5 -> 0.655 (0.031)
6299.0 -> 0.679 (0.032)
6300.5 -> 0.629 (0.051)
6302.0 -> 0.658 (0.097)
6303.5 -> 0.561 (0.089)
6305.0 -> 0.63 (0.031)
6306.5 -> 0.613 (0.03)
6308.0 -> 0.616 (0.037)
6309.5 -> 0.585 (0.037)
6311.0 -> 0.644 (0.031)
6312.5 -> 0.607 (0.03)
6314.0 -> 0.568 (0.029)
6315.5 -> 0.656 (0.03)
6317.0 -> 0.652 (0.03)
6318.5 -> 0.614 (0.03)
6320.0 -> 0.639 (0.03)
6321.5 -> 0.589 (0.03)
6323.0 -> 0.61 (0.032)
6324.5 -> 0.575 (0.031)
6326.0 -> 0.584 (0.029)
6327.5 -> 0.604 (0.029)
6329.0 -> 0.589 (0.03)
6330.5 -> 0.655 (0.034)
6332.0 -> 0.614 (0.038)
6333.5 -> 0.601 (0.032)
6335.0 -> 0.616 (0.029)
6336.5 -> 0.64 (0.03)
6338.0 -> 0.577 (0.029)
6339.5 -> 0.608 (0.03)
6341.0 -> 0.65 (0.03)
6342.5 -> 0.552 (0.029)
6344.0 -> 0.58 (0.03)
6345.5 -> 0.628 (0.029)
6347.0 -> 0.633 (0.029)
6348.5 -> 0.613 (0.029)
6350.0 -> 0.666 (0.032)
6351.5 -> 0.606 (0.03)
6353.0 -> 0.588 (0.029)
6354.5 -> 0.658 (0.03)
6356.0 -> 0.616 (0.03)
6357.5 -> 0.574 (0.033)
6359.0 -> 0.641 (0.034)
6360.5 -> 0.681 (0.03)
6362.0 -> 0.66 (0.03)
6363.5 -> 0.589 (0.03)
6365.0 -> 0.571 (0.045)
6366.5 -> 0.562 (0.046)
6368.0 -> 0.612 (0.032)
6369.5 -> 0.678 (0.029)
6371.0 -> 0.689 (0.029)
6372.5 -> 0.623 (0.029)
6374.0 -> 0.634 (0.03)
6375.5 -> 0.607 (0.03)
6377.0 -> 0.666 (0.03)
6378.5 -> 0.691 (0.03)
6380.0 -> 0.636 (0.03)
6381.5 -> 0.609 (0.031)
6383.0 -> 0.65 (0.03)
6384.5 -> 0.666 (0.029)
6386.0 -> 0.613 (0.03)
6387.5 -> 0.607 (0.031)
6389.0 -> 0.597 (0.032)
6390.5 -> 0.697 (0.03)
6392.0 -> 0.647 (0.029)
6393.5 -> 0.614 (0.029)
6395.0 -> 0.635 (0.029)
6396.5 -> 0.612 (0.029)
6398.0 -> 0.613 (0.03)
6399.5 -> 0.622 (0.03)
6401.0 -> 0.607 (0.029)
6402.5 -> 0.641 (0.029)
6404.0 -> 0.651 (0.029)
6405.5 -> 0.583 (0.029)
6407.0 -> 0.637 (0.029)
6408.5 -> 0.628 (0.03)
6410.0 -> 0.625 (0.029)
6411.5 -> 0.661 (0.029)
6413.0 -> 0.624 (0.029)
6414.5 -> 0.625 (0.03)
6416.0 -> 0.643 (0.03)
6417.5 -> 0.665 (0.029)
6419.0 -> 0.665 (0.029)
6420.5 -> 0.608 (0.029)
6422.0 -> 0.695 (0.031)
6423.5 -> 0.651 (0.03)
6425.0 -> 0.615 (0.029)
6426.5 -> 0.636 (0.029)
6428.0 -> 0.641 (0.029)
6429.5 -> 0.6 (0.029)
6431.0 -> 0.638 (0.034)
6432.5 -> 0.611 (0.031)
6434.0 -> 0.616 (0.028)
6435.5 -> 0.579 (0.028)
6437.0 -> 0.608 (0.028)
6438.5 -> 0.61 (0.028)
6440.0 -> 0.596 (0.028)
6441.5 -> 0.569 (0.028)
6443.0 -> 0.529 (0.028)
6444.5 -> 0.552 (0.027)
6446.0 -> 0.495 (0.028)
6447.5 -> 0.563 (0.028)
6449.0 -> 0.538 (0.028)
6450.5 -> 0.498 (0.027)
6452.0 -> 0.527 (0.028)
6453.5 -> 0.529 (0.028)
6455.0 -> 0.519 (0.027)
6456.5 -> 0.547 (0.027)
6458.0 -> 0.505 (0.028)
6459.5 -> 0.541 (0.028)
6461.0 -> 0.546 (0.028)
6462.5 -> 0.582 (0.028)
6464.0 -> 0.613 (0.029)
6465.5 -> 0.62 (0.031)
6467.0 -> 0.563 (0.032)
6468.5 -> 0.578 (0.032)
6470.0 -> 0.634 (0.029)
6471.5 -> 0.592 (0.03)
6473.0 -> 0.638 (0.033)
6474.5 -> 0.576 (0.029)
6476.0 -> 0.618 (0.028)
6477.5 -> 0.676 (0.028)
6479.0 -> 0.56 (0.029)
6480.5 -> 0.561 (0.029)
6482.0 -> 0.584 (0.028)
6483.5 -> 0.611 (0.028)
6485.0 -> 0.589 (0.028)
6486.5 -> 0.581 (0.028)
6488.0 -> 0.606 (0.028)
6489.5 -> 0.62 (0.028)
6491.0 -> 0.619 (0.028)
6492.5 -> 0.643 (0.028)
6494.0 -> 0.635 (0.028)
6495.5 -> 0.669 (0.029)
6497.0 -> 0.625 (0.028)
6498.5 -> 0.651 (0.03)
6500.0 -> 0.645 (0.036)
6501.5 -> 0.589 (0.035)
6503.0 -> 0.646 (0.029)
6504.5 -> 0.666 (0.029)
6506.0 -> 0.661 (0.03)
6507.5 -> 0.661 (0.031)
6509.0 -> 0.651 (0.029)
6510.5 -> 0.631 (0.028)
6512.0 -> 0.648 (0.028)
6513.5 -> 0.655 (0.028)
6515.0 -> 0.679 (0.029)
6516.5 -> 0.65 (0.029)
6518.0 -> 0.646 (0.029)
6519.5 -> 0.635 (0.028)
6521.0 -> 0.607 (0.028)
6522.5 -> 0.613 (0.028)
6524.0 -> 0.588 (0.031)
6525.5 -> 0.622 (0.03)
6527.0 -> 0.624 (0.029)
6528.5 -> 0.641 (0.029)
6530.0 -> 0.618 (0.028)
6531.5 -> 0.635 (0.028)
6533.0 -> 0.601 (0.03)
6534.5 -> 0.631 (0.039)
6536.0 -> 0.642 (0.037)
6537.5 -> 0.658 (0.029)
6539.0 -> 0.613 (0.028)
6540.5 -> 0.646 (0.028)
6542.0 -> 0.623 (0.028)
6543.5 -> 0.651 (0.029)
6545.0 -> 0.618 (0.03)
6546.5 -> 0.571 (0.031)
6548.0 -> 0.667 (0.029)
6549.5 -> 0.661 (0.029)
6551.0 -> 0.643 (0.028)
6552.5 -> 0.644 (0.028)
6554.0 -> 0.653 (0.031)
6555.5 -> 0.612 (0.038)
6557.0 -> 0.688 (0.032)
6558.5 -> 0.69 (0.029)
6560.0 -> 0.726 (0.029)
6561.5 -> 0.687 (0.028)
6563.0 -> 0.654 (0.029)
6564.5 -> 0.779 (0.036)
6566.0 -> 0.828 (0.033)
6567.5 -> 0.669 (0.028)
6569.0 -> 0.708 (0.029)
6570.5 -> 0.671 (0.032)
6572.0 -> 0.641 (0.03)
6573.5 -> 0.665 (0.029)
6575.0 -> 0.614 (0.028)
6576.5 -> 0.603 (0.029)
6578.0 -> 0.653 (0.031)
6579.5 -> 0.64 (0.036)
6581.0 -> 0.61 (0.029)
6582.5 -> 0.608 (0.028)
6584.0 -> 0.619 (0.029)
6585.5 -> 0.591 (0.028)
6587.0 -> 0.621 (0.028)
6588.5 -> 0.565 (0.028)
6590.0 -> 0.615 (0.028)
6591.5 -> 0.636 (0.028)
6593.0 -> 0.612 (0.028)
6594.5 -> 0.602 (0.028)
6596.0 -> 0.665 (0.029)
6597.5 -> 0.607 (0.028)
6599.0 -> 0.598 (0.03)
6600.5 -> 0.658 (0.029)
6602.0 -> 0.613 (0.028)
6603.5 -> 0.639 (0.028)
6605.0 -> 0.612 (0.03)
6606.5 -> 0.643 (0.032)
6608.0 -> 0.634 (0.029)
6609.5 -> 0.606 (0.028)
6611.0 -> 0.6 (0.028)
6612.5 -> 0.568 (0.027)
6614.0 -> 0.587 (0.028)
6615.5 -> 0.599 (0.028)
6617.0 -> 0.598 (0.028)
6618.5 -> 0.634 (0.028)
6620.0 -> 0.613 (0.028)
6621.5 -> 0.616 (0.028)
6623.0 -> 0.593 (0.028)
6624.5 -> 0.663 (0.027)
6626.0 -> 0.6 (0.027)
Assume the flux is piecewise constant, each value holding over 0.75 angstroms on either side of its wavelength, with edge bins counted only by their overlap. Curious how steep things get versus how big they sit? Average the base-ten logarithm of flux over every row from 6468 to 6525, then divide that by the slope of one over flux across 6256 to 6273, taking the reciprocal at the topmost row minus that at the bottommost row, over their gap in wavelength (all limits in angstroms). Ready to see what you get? 95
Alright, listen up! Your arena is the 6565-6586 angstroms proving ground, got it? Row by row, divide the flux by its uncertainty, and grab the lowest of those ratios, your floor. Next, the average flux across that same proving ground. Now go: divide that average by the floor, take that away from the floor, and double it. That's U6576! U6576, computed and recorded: 35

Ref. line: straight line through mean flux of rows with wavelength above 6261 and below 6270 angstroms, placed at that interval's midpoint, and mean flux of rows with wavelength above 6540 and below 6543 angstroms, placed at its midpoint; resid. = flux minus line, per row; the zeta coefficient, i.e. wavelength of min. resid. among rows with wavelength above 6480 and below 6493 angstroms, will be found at 6480.5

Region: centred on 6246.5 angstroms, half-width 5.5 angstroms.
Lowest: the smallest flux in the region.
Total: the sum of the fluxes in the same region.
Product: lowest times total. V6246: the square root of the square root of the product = 1.22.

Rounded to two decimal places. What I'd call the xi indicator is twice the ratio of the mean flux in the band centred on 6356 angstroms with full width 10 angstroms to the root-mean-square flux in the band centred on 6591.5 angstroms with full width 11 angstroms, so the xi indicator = 2.02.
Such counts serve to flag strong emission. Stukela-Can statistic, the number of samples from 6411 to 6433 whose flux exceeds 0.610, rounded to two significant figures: 13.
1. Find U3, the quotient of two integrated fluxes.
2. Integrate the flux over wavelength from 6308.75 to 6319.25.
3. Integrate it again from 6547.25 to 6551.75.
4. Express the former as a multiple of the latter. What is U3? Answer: 2.2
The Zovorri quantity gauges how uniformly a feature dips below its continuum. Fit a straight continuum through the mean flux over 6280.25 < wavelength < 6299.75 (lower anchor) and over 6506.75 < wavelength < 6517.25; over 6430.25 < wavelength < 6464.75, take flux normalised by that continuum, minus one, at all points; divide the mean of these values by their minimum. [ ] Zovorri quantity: 0.55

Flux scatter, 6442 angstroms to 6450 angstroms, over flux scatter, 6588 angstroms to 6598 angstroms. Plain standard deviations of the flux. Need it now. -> 0.8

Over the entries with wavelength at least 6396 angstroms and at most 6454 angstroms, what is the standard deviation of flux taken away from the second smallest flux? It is 0.45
